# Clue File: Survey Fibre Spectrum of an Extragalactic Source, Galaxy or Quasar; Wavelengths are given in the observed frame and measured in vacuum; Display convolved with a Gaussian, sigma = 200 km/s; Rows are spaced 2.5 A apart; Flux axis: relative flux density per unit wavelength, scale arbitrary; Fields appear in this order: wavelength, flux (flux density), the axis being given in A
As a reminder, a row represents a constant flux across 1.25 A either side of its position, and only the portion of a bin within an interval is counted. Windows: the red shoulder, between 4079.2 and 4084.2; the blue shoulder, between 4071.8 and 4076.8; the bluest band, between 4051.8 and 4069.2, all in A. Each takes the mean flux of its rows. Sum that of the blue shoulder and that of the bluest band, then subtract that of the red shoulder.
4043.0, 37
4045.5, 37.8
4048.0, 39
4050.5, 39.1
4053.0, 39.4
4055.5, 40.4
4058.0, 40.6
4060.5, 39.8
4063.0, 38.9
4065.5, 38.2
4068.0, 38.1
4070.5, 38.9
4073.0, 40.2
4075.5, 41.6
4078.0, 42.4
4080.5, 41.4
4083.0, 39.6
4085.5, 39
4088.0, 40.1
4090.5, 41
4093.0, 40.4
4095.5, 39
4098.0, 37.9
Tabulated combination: 39.7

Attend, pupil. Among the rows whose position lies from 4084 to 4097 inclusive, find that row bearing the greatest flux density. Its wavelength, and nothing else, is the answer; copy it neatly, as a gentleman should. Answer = 4090.5 A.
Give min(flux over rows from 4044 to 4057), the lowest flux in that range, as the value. 37.8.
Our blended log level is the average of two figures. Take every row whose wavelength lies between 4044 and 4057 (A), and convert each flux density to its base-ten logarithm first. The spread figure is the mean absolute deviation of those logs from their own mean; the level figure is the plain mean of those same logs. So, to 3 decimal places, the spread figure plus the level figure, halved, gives 0.800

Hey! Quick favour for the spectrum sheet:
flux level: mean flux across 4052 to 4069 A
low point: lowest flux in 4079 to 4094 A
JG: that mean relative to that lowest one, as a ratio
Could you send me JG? 1.01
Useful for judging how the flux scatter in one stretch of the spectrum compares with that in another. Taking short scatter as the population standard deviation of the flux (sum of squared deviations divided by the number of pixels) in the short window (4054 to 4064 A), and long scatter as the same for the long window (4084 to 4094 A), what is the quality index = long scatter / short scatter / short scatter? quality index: 1.7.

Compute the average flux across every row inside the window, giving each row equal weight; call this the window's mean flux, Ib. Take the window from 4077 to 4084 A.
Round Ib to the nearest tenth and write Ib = 41.1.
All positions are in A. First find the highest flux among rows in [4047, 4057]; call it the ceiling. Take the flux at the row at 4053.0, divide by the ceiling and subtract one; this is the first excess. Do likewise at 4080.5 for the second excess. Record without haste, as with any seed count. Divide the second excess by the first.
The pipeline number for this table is -1.0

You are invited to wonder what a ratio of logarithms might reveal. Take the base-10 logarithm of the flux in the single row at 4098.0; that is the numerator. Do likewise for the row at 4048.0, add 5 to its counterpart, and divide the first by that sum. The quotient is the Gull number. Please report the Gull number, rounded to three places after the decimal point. 0.240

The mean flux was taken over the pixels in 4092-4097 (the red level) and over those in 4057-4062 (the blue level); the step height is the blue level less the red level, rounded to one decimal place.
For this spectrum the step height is 0.5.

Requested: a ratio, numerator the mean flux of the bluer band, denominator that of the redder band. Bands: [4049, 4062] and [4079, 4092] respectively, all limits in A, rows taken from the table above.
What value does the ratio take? 0.99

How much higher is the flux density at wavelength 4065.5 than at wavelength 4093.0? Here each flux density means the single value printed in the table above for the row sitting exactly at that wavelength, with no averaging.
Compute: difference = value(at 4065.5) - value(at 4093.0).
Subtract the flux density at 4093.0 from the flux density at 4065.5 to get -2.2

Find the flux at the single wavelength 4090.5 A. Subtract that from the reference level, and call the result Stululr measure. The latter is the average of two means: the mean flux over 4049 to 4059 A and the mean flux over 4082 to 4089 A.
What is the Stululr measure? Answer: -1.3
